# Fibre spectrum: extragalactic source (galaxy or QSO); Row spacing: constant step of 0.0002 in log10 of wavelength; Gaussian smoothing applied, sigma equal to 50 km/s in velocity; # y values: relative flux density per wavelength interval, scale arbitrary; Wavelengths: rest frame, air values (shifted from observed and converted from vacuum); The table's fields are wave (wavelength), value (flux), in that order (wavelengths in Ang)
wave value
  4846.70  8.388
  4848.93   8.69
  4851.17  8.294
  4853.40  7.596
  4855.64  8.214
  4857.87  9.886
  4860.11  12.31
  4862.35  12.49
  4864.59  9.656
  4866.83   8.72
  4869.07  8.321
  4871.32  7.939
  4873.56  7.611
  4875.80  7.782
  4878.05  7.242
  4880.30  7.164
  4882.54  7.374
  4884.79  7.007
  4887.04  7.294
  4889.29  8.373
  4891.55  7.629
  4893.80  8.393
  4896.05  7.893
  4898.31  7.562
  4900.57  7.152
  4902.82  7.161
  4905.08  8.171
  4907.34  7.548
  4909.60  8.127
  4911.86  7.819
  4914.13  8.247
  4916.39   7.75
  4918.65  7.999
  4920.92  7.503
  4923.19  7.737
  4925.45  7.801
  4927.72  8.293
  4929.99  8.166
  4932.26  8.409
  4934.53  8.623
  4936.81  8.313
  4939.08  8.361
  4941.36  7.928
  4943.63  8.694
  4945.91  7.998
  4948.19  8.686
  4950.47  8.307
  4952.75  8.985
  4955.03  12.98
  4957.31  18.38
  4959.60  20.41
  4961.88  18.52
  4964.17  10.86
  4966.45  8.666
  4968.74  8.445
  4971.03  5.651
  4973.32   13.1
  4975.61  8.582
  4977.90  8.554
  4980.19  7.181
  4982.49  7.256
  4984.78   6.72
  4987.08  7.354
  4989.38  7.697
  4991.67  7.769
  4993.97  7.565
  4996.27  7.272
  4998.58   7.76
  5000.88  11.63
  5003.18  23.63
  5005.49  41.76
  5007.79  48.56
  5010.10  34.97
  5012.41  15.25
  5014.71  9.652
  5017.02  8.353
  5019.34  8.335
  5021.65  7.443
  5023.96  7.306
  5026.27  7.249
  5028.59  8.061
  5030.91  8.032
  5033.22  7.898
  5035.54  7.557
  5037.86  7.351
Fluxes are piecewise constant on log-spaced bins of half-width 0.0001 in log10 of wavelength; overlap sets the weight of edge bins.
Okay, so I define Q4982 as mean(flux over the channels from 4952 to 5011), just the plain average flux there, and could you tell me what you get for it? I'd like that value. 14.2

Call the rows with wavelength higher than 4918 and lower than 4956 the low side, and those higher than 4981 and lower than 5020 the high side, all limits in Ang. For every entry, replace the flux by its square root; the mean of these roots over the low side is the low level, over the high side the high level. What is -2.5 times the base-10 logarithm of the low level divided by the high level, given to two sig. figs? 0.25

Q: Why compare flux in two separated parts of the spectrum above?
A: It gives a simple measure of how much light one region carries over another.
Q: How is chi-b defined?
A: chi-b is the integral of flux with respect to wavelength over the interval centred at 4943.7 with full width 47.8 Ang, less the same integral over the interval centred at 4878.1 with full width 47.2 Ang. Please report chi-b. 91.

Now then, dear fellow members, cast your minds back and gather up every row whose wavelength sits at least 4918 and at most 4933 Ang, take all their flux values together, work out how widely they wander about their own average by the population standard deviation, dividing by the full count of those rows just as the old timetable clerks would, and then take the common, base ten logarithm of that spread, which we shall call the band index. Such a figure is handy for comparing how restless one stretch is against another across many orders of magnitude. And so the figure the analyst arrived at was -0.52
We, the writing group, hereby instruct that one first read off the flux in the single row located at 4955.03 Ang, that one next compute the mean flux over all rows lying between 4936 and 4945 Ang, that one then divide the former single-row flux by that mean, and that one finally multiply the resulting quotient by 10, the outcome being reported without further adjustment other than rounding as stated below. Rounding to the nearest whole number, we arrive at 16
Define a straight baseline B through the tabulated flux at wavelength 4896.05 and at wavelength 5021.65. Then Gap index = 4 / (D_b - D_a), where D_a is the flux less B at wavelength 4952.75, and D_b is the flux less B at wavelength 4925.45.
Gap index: -3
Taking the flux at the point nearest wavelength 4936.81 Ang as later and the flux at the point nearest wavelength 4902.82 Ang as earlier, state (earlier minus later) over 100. -0.012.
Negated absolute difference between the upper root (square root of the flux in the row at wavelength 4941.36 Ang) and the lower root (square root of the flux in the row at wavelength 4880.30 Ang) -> -0.14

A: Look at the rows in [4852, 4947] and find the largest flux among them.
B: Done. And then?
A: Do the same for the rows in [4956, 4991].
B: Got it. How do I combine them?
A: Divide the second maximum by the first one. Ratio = 1.6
